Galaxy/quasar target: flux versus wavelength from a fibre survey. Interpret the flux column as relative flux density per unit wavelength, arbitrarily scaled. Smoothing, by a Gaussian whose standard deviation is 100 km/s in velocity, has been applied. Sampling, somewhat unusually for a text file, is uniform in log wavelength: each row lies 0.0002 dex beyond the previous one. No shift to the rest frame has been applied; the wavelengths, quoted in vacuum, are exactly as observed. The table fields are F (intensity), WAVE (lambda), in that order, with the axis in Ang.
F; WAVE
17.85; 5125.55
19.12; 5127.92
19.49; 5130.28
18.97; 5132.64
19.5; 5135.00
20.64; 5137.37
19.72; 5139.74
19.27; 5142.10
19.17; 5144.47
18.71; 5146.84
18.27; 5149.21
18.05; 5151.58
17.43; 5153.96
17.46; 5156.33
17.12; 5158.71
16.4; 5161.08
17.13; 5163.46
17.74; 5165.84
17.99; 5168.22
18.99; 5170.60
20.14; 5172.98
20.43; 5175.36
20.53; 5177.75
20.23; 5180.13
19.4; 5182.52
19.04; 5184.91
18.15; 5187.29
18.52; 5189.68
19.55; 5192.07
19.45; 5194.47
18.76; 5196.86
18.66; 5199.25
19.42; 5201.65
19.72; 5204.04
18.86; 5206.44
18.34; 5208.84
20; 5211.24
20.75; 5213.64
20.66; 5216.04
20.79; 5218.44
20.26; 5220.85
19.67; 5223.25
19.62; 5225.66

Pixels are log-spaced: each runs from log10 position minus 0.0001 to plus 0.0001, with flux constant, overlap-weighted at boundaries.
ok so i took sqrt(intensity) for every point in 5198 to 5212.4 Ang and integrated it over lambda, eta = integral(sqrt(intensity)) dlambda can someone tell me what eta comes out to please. 63.0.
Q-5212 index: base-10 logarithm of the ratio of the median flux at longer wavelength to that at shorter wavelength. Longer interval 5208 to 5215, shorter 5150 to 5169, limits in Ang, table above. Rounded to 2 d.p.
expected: 0.06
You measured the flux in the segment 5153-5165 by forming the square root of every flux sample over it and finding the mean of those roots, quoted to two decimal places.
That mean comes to 4.14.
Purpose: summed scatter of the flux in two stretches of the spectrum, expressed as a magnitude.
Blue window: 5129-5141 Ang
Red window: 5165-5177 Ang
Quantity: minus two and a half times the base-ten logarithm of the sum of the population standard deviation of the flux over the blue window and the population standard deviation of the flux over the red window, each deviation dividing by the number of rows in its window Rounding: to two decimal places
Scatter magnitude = -0.53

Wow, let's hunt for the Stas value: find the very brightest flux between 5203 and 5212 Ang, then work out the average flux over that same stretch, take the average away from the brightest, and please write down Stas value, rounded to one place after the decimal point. 0.8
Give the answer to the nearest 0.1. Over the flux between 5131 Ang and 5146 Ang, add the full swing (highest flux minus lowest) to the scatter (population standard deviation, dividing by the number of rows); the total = 2.2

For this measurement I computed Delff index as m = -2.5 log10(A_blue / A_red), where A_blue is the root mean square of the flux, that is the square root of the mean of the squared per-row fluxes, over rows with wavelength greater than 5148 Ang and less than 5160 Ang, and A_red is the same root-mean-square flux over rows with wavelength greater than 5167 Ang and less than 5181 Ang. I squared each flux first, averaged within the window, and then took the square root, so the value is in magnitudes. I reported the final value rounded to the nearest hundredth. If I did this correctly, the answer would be 0.12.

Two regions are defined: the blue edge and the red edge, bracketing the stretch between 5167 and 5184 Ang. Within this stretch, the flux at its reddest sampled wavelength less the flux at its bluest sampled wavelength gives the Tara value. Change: 1.4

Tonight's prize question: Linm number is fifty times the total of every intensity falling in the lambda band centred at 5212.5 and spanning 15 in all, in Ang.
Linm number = 5970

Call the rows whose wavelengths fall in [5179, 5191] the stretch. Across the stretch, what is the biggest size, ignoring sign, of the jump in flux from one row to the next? 0.89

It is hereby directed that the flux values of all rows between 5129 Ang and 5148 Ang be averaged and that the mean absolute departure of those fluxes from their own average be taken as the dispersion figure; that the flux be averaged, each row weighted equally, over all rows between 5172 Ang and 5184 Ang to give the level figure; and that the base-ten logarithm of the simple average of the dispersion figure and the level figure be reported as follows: 1.01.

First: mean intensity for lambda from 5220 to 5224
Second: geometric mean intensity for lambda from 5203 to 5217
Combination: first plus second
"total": 39.7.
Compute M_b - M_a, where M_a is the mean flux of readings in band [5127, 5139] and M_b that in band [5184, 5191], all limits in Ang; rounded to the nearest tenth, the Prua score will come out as -1.0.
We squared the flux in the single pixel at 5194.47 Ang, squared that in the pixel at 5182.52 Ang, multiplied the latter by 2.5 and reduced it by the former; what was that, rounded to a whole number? 563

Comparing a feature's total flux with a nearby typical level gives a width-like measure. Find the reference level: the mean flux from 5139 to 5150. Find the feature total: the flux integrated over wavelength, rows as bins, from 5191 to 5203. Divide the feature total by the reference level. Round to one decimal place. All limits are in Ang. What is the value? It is 12.1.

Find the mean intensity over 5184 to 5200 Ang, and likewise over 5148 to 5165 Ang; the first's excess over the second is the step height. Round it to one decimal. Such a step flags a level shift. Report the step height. 1.5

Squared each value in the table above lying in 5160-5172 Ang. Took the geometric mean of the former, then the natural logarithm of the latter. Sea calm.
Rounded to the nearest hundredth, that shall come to 5.74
